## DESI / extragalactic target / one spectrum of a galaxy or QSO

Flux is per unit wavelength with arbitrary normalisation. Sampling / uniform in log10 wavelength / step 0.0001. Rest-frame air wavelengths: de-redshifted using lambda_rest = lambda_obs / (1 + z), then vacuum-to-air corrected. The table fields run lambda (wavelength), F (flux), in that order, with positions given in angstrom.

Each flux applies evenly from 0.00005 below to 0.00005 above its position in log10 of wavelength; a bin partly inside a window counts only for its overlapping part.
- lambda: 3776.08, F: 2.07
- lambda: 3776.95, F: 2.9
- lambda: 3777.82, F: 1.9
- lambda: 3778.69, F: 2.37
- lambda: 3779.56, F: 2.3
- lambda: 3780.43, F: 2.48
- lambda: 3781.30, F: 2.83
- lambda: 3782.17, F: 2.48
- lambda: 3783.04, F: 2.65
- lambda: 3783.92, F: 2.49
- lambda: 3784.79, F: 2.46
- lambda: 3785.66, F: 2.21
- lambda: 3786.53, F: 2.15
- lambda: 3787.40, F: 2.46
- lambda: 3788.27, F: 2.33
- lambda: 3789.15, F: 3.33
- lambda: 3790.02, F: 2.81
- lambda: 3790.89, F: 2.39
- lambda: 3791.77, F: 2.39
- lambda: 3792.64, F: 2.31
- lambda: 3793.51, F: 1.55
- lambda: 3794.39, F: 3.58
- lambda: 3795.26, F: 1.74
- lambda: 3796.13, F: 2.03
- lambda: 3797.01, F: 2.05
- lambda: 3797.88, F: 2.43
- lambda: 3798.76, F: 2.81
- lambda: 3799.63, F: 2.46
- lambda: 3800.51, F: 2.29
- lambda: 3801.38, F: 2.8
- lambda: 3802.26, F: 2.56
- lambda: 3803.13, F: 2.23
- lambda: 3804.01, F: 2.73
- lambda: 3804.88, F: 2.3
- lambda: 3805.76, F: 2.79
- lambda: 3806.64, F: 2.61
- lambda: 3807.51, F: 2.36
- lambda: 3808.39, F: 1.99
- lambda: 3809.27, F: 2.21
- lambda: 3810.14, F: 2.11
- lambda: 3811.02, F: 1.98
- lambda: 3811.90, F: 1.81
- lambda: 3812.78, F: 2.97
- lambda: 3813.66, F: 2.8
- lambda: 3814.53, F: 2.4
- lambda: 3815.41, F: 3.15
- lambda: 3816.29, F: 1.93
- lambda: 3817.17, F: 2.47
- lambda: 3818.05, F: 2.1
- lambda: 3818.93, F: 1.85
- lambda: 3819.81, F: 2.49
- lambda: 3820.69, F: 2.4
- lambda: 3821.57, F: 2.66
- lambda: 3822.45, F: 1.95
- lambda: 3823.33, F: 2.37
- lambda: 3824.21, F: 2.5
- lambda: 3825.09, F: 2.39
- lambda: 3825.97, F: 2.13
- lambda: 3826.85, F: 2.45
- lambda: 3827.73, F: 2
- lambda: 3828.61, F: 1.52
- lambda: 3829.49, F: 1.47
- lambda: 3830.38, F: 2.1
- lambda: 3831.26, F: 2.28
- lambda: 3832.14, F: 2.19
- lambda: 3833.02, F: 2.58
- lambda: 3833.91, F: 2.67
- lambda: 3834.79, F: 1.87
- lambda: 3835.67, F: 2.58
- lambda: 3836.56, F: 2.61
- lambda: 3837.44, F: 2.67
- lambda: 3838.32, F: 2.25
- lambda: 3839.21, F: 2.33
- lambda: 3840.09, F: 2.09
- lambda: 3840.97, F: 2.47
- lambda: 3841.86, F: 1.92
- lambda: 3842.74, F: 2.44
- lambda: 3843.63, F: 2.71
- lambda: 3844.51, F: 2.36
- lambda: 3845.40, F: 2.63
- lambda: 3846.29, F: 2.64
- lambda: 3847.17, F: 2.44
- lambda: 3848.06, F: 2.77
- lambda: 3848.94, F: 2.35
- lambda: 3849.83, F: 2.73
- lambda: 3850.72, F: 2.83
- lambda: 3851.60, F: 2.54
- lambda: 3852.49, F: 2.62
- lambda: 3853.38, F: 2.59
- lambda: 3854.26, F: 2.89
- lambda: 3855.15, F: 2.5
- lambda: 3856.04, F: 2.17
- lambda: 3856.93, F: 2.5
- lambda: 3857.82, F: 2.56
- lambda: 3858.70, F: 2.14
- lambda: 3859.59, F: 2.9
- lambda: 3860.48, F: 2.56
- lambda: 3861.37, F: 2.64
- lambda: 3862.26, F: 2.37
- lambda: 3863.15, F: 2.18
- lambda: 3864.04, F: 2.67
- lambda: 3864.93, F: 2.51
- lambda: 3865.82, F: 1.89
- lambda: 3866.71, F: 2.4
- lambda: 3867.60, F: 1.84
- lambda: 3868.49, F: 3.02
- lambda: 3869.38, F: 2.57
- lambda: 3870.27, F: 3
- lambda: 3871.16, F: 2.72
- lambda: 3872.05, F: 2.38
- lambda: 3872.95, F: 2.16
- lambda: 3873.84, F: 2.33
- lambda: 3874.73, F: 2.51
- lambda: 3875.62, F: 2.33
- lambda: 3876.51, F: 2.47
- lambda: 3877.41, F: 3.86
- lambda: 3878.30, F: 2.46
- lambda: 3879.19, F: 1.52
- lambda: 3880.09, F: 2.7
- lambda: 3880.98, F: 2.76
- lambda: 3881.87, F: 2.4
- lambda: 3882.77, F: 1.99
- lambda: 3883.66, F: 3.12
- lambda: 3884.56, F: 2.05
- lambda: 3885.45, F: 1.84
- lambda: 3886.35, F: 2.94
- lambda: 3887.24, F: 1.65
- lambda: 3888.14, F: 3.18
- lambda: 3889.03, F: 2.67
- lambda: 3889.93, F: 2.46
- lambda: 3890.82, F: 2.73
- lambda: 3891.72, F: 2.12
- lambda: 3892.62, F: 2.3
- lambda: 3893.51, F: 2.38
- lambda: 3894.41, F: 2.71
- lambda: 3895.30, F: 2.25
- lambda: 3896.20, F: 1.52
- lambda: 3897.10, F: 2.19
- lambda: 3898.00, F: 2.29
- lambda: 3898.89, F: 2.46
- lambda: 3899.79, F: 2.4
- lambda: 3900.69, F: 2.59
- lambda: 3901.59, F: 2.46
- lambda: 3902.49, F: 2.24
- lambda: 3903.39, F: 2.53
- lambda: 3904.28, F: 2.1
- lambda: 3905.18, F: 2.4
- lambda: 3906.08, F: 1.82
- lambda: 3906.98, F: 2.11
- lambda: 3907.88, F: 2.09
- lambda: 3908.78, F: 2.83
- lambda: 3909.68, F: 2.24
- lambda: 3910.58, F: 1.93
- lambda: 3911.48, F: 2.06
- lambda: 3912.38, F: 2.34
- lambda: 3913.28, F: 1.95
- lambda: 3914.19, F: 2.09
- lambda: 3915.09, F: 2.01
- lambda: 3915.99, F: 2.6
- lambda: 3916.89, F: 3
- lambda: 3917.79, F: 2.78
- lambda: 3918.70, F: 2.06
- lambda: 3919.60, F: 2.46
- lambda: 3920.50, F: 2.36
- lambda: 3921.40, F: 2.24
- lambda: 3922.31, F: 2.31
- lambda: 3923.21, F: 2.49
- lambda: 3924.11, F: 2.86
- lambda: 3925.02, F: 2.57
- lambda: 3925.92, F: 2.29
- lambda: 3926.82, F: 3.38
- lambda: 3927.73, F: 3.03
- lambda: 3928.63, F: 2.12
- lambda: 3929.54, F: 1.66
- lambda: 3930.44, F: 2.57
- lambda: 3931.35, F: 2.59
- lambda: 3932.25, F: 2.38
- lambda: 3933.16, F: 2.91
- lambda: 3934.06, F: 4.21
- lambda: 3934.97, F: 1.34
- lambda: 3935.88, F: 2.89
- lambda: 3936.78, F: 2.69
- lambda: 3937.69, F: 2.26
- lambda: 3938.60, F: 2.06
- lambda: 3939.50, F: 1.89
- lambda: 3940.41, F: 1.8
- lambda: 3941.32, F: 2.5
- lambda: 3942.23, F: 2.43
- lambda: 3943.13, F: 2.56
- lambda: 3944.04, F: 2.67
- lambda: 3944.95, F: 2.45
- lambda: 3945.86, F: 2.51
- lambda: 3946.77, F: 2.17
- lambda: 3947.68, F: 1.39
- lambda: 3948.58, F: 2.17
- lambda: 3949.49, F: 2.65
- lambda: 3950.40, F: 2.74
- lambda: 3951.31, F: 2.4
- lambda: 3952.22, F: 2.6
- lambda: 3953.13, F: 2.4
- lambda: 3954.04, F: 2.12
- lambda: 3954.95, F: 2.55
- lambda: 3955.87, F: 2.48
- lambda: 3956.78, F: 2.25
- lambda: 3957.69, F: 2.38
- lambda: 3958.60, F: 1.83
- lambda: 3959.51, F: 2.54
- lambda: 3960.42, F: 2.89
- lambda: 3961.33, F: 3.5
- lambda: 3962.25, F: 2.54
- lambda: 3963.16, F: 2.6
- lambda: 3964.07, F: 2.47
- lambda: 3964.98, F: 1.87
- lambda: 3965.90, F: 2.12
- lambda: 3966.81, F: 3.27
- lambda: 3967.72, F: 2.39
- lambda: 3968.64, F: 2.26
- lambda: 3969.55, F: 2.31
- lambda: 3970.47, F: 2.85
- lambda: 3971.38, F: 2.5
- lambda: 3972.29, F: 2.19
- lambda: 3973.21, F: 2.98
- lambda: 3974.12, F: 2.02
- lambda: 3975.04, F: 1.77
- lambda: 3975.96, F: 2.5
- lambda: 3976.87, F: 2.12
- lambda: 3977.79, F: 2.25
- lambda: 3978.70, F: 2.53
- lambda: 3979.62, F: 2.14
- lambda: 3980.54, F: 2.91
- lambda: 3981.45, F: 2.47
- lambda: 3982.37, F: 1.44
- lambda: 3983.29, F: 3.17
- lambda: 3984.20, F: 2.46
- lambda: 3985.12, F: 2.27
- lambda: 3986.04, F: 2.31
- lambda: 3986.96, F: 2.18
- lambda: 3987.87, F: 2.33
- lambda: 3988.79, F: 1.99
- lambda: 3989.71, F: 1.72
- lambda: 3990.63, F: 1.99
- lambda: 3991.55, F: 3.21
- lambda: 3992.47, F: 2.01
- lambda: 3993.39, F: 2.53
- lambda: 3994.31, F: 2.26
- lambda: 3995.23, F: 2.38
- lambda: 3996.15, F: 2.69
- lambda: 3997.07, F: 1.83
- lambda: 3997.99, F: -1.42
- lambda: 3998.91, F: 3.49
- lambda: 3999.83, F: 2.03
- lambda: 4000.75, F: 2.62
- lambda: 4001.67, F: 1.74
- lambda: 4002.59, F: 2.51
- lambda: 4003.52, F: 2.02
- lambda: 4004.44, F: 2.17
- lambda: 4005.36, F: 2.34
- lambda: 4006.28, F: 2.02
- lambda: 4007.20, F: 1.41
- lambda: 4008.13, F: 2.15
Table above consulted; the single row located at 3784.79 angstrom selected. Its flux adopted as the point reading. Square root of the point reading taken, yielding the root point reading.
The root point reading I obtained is 1.57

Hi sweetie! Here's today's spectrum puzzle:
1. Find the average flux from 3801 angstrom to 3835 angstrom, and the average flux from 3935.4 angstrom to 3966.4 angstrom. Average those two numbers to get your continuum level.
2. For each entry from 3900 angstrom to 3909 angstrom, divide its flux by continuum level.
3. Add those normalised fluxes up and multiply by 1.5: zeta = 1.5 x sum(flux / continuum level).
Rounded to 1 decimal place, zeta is 14.8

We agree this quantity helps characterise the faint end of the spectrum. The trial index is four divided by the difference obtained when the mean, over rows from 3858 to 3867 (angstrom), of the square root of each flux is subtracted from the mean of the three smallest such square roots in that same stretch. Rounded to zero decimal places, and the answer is -34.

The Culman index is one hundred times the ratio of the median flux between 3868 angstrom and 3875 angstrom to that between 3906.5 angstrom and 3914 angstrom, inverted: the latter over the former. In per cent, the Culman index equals 83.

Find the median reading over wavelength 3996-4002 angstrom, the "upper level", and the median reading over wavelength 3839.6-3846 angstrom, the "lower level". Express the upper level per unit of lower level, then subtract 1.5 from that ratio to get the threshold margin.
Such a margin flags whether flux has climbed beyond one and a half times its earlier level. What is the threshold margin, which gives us -0.67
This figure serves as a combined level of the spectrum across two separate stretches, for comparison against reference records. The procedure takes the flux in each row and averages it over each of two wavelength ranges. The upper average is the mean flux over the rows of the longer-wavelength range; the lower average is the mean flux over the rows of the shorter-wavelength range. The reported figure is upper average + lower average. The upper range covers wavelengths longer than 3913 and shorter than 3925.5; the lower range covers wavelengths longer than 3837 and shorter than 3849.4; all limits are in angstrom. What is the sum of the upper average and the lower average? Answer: 4.85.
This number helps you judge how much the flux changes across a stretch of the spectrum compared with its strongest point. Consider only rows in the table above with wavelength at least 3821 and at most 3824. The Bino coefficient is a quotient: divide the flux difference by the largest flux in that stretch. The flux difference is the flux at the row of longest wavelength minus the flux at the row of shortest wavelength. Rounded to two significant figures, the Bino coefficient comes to -0.11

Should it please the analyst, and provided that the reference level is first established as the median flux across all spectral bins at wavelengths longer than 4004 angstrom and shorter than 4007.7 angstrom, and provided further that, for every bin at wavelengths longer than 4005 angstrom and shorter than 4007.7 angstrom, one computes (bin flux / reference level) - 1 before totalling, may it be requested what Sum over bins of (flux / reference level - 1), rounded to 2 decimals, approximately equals -0.25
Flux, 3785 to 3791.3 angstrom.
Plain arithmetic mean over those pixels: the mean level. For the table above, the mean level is 2.53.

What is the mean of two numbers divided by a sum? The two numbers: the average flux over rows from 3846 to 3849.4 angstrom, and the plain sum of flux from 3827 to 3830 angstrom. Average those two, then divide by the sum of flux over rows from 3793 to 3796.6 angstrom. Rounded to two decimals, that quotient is 0.42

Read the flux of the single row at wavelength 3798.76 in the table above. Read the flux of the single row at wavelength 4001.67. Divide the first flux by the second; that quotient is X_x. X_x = 1.61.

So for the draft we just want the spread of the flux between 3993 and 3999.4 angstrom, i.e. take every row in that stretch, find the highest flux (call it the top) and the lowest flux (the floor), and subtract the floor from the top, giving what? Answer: 4.91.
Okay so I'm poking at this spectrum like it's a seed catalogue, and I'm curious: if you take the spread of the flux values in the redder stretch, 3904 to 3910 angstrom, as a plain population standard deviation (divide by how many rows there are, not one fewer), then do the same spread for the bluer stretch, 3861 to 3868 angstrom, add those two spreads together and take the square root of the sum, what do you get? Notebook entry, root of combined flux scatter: 0.769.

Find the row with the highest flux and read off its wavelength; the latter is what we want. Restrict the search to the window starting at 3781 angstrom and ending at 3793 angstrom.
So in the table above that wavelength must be 3789.15 angstrom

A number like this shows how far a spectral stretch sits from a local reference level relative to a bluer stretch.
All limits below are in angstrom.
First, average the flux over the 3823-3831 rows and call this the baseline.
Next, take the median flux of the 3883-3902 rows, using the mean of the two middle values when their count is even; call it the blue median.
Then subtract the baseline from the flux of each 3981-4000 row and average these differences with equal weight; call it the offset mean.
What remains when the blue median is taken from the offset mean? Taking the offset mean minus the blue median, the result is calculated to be -2.34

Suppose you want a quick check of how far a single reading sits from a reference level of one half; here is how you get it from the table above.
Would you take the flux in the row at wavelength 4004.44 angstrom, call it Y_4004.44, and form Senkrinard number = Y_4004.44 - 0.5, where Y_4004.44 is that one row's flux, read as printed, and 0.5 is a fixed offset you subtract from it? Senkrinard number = 1.67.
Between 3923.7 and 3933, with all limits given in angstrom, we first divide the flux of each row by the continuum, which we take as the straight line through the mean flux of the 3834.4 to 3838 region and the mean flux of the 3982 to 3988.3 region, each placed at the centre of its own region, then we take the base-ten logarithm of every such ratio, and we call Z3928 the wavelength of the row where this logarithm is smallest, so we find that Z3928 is 3929.54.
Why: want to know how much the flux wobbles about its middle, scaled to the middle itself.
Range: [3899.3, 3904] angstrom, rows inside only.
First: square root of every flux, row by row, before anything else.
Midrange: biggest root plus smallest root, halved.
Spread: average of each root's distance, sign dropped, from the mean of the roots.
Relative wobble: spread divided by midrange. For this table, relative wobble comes 0.02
